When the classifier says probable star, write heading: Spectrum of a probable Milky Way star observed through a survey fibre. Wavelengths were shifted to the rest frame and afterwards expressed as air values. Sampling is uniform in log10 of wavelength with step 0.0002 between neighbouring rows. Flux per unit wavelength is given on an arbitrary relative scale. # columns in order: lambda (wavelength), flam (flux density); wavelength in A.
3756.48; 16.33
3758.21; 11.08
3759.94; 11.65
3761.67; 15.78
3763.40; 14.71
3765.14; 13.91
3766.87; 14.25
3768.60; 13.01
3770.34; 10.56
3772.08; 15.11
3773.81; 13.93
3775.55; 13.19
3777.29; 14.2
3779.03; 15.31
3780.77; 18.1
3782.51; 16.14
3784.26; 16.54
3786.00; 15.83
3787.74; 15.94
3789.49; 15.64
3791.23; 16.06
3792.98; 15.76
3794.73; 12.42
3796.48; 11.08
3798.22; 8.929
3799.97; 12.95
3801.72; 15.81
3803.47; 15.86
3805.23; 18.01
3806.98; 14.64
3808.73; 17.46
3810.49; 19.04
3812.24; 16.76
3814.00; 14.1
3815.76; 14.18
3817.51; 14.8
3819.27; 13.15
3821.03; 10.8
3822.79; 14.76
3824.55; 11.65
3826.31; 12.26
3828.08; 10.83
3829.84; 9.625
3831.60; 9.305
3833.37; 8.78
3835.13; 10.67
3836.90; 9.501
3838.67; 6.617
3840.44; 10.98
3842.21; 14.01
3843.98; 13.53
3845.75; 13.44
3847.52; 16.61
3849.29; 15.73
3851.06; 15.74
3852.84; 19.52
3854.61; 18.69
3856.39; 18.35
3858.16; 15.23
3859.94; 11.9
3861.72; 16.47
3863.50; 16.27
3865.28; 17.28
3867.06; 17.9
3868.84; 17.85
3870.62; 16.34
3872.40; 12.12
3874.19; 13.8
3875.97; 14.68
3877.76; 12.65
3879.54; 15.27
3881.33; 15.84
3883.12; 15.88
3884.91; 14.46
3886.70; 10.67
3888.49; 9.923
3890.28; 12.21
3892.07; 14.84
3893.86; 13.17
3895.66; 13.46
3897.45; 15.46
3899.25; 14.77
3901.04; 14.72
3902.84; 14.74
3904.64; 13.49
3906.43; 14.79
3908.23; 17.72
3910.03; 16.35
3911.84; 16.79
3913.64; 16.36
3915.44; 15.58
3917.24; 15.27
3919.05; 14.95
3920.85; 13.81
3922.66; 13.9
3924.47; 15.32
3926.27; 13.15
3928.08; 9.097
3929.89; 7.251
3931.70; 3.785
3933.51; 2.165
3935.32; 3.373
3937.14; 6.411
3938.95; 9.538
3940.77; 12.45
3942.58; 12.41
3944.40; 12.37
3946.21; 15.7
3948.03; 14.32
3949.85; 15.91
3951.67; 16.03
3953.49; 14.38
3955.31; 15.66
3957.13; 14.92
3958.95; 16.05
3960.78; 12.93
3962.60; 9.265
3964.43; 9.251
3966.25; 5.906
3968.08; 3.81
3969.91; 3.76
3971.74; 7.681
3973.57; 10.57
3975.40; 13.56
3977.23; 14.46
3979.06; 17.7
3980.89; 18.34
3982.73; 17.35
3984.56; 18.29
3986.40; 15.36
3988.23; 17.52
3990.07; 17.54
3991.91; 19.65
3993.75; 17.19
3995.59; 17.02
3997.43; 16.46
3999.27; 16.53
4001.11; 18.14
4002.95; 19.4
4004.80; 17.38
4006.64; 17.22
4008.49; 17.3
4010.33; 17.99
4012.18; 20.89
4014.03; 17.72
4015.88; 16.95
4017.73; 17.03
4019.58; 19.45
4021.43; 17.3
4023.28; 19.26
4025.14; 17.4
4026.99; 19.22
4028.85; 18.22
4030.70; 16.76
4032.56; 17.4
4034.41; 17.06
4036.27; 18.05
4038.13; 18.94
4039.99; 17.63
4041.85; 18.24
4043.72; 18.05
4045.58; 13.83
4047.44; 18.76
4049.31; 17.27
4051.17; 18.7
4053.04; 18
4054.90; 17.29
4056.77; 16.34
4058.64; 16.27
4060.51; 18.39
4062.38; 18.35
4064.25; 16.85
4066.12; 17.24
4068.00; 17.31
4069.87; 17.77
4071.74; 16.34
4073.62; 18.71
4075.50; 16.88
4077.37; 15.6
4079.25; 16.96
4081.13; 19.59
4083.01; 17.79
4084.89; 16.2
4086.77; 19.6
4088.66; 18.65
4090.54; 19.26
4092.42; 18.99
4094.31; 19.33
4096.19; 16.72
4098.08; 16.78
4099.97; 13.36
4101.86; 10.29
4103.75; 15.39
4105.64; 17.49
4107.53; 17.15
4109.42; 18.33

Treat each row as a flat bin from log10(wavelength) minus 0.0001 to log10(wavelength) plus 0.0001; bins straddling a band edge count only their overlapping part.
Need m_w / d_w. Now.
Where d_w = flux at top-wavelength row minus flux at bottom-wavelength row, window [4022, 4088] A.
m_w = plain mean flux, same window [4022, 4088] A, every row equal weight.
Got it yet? 52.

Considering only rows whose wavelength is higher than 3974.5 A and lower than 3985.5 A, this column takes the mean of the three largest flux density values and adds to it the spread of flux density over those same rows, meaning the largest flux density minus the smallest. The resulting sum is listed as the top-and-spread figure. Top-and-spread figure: 22.9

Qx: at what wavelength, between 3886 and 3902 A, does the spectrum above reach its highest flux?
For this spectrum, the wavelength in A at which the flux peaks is 3897.45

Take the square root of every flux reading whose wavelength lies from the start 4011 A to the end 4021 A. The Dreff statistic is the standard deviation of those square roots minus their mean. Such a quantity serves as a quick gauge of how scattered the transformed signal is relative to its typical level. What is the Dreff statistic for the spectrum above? -4.1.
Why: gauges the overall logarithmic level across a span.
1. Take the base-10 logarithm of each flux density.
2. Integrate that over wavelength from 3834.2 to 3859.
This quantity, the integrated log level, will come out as 28.2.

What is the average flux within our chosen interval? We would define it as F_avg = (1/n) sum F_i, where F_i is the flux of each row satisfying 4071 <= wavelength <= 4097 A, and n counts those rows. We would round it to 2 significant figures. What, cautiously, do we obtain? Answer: 18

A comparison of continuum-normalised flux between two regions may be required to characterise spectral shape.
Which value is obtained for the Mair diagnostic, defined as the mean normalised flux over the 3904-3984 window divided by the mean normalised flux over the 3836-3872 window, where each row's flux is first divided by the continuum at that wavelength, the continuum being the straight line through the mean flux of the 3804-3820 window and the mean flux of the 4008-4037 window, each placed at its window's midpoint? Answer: 0.78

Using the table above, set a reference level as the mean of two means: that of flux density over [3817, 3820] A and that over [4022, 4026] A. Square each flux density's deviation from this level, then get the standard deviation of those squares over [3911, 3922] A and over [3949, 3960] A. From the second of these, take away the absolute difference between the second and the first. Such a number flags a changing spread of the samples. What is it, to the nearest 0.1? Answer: 0.4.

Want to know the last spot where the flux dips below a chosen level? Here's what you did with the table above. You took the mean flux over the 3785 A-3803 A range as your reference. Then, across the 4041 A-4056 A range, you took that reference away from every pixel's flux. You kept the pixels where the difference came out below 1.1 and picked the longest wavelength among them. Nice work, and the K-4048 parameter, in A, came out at 4045.58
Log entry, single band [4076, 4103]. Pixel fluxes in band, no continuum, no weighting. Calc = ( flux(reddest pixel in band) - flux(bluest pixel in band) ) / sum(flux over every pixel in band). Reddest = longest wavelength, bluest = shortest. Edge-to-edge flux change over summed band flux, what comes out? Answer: -0.022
